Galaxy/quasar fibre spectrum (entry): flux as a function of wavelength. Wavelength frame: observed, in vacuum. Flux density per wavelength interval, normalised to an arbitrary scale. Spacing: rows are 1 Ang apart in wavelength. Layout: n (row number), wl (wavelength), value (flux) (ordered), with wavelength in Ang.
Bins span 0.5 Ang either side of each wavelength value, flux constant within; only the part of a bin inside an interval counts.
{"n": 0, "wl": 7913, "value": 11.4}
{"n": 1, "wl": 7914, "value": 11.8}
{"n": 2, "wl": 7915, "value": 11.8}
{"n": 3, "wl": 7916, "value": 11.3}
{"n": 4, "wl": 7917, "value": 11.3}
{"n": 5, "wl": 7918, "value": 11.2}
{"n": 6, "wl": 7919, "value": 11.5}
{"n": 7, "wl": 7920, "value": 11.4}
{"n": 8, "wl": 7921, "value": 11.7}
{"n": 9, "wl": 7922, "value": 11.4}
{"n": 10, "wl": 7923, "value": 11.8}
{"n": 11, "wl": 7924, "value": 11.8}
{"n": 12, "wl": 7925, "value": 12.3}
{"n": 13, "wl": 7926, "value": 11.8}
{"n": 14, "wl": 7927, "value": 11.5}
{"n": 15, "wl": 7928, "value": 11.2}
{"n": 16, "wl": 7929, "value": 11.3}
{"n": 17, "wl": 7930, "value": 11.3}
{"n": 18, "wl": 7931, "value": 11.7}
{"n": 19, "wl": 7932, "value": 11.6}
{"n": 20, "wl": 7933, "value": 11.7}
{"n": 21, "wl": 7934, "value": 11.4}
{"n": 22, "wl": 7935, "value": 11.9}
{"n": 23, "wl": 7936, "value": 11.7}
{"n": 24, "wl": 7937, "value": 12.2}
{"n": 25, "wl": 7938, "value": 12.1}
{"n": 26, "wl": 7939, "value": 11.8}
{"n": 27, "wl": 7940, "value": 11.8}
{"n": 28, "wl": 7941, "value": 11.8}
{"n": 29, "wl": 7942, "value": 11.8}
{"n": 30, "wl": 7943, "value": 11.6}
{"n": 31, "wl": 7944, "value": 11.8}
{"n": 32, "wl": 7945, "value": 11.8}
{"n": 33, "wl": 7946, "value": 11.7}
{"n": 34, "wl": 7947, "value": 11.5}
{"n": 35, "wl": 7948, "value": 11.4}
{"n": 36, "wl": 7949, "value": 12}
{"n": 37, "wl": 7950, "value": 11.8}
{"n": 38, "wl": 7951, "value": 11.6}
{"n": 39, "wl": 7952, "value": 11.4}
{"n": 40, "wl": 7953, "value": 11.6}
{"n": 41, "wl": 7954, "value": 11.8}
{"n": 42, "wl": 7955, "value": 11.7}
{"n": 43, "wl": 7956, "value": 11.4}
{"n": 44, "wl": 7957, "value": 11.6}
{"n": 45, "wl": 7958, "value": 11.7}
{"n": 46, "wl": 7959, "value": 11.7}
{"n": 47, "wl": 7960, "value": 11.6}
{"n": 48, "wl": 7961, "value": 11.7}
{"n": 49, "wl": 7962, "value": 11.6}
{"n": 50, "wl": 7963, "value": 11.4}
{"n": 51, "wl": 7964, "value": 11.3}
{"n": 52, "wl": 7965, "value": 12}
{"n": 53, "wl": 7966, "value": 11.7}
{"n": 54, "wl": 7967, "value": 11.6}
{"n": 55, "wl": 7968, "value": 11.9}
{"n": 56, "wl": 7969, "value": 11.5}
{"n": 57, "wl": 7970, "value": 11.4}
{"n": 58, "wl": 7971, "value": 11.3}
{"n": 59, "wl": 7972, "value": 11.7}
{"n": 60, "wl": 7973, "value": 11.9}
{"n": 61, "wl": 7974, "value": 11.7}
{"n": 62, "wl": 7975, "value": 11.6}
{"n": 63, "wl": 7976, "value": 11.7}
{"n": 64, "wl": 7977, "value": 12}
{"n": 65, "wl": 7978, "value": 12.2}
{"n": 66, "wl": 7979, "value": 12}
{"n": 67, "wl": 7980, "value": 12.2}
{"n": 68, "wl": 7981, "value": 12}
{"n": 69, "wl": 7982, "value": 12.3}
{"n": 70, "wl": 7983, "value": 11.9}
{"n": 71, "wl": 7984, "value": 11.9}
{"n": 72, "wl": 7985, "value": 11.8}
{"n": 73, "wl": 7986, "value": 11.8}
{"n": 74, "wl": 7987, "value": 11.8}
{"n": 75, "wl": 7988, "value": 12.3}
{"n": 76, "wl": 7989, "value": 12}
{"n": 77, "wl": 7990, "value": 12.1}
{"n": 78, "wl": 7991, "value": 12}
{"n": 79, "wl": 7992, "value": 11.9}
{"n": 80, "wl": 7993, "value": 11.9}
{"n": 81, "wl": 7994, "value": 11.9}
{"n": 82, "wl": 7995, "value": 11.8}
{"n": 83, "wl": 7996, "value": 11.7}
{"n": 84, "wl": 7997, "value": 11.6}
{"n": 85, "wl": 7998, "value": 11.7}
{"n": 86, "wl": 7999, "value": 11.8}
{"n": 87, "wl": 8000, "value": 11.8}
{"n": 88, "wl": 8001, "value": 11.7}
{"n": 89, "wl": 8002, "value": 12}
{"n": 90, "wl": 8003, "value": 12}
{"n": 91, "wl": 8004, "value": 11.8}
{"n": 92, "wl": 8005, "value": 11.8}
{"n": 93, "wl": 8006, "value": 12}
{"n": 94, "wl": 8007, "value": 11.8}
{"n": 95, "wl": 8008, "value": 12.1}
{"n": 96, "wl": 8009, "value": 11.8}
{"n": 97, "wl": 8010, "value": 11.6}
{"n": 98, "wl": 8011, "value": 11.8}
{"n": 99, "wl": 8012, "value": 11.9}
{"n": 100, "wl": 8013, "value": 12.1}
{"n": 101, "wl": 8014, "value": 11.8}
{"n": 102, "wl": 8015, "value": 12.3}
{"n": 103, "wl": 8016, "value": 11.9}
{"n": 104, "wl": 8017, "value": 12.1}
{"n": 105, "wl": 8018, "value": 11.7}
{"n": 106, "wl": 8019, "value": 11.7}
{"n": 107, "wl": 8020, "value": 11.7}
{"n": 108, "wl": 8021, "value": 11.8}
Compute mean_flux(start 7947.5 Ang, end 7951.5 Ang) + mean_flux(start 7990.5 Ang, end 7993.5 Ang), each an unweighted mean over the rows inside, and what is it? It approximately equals 23.6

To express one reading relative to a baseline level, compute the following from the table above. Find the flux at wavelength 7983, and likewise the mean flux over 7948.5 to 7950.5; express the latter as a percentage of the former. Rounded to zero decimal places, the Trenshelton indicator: 100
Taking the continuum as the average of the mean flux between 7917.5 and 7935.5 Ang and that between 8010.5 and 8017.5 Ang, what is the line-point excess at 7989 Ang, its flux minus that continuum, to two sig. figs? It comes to 0.22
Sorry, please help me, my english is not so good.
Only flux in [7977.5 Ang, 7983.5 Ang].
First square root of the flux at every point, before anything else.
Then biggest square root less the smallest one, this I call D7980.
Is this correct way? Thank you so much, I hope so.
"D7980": 0.057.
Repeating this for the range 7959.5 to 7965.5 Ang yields 0.103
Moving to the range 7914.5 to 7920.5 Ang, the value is 0.088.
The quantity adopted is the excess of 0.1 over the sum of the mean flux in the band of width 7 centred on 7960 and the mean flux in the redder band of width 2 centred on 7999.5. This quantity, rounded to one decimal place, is -23.3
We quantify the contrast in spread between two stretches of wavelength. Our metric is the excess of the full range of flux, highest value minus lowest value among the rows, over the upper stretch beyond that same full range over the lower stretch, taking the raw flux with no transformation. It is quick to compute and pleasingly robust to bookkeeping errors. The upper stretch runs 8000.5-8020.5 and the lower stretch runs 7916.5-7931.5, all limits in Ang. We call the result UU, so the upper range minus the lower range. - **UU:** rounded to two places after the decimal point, -0.40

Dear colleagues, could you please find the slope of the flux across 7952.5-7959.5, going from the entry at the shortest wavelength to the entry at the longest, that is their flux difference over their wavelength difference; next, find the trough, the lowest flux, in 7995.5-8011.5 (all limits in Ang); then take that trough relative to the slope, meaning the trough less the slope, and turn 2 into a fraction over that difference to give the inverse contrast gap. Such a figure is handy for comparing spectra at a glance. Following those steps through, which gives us 0.173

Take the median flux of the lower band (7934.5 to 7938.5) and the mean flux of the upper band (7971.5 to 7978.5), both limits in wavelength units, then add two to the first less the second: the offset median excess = 2.2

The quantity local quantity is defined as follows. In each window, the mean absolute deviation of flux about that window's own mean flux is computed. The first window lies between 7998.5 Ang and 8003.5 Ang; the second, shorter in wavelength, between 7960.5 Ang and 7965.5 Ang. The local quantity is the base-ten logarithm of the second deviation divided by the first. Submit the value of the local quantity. 0.3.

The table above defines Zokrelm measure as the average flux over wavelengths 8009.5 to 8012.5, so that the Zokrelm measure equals 11.8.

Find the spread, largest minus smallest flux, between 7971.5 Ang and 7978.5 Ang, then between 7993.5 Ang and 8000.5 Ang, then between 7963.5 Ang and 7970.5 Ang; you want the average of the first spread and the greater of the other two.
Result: 0.65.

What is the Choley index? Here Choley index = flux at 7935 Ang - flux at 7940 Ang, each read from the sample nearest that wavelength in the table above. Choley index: 0.10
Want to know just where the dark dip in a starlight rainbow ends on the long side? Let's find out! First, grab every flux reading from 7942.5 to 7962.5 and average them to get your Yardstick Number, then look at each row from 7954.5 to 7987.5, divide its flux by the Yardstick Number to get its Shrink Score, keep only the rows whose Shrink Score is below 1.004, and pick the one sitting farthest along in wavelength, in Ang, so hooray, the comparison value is 7975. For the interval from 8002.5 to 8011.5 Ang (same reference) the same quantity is 8010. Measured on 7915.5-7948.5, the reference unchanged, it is 7948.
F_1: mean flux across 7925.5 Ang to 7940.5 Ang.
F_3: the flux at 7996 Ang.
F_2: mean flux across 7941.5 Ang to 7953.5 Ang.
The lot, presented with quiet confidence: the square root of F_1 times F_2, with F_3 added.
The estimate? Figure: 23.37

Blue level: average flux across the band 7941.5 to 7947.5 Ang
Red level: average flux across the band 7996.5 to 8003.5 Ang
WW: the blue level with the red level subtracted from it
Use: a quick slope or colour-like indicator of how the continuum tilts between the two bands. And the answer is -0.10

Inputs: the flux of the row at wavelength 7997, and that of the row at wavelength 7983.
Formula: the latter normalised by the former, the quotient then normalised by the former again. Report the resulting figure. 0.088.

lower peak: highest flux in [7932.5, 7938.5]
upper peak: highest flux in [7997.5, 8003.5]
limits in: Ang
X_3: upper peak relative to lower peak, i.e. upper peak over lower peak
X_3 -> 0.98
